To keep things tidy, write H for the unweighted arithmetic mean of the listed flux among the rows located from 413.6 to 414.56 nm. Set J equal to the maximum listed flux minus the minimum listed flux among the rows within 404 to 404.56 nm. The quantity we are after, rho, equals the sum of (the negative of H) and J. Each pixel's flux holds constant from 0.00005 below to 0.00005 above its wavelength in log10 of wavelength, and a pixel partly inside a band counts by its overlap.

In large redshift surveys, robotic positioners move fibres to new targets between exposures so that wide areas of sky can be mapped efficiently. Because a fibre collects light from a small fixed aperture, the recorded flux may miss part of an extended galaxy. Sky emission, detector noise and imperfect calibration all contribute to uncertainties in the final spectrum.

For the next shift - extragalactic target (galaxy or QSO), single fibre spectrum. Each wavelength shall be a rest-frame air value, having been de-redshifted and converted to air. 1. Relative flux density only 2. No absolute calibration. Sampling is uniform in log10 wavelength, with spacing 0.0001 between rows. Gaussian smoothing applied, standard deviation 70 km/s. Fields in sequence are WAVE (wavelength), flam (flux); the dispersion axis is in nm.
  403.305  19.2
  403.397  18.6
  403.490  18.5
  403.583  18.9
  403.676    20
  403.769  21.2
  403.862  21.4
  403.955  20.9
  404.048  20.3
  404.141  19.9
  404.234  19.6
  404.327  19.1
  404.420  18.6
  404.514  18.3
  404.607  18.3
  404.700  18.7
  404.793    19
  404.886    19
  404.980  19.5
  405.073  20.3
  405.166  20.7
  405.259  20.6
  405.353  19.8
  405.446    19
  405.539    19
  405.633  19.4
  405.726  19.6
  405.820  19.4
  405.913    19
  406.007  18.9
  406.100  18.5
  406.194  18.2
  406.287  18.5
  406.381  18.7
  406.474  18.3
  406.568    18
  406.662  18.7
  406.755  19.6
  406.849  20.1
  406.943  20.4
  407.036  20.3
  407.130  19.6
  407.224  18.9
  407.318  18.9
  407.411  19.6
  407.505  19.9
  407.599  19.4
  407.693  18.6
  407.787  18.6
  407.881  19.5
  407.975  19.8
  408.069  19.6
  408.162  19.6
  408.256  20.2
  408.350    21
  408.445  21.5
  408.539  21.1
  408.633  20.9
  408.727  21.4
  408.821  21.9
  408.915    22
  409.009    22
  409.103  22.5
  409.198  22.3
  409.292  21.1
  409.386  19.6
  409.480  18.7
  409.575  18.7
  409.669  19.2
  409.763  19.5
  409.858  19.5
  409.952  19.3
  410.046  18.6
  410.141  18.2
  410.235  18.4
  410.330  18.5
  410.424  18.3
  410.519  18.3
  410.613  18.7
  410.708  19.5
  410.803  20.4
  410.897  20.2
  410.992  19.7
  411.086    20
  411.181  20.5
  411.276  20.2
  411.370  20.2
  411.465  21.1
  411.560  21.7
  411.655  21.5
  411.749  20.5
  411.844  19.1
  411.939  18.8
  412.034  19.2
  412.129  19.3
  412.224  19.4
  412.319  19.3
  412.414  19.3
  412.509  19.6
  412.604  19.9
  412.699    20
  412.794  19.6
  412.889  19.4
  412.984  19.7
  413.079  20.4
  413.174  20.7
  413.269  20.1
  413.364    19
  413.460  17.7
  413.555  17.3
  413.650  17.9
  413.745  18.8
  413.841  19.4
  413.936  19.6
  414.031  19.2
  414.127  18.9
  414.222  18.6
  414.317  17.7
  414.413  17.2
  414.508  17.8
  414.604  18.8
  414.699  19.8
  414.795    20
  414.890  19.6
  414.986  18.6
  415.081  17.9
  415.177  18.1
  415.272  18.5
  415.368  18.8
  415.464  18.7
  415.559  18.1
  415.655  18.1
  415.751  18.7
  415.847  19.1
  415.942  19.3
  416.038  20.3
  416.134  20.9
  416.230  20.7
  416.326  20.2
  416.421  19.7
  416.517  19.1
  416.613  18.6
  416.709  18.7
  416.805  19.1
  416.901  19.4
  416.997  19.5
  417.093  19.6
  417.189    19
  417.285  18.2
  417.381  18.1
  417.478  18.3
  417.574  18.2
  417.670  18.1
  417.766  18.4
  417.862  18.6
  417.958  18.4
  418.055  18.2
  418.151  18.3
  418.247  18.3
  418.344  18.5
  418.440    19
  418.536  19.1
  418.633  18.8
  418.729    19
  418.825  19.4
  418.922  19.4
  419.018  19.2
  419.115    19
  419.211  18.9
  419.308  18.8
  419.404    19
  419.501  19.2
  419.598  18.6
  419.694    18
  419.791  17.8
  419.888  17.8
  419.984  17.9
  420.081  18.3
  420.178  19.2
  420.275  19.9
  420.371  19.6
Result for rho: -16.5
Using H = 18.5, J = 2.0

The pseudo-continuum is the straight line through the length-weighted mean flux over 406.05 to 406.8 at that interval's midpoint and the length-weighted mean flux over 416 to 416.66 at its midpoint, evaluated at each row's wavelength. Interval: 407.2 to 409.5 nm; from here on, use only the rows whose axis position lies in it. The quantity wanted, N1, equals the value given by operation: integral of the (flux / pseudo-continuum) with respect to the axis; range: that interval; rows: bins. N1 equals 2.49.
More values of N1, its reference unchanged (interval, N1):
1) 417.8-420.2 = 2.21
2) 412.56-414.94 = 2.32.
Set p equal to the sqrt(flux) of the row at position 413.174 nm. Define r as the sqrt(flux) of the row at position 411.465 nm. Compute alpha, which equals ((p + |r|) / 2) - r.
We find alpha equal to -0.02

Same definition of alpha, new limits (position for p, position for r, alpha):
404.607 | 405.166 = -0.14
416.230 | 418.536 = 0.09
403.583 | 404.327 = -0.01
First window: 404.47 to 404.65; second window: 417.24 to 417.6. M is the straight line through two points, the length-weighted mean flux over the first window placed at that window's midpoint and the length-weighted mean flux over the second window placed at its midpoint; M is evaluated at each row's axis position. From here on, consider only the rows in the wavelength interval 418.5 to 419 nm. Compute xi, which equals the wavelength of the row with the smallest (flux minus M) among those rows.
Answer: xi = 418.633 nm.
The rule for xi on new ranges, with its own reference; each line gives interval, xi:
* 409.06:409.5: 409.480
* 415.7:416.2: 415.751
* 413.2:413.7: 413.555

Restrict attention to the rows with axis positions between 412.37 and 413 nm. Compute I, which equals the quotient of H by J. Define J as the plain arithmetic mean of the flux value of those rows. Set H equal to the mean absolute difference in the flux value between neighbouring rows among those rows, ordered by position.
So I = 0.014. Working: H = 0.27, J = 19.6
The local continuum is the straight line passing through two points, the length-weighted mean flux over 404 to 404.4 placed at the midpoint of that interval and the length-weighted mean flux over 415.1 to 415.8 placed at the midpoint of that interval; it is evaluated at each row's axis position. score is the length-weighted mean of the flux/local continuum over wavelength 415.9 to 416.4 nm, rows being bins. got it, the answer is 1.11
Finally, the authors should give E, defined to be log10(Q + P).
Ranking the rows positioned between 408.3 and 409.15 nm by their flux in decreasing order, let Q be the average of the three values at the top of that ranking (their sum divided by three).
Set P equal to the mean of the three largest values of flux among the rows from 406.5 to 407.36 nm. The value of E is 1.63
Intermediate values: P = 20.3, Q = 22.2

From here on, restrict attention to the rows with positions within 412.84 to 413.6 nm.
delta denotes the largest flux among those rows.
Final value 20.7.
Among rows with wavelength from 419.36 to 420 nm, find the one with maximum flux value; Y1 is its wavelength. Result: 419.501 nm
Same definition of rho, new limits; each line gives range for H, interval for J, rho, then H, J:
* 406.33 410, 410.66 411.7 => -17.8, 20.0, 2.2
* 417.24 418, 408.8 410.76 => -14.0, 18.3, 4.3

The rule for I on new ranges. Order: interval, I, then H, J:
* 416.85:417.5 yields 0.017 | 0.32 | 18.9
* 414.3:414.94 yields 0.033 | 0.62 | 18.7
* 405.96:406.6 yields 0.017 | 0.32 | 18.4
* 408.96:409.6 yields 0.035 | 0.72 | 20.7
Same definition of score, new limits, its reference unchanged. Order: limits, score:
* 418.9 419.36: 1.06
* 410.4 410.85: 1.01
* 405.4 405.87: 0.99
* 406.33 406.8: 0.96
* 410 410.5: 0.97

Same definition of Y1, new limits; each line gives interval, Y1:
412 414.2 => 413.174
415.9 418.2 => 416.134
